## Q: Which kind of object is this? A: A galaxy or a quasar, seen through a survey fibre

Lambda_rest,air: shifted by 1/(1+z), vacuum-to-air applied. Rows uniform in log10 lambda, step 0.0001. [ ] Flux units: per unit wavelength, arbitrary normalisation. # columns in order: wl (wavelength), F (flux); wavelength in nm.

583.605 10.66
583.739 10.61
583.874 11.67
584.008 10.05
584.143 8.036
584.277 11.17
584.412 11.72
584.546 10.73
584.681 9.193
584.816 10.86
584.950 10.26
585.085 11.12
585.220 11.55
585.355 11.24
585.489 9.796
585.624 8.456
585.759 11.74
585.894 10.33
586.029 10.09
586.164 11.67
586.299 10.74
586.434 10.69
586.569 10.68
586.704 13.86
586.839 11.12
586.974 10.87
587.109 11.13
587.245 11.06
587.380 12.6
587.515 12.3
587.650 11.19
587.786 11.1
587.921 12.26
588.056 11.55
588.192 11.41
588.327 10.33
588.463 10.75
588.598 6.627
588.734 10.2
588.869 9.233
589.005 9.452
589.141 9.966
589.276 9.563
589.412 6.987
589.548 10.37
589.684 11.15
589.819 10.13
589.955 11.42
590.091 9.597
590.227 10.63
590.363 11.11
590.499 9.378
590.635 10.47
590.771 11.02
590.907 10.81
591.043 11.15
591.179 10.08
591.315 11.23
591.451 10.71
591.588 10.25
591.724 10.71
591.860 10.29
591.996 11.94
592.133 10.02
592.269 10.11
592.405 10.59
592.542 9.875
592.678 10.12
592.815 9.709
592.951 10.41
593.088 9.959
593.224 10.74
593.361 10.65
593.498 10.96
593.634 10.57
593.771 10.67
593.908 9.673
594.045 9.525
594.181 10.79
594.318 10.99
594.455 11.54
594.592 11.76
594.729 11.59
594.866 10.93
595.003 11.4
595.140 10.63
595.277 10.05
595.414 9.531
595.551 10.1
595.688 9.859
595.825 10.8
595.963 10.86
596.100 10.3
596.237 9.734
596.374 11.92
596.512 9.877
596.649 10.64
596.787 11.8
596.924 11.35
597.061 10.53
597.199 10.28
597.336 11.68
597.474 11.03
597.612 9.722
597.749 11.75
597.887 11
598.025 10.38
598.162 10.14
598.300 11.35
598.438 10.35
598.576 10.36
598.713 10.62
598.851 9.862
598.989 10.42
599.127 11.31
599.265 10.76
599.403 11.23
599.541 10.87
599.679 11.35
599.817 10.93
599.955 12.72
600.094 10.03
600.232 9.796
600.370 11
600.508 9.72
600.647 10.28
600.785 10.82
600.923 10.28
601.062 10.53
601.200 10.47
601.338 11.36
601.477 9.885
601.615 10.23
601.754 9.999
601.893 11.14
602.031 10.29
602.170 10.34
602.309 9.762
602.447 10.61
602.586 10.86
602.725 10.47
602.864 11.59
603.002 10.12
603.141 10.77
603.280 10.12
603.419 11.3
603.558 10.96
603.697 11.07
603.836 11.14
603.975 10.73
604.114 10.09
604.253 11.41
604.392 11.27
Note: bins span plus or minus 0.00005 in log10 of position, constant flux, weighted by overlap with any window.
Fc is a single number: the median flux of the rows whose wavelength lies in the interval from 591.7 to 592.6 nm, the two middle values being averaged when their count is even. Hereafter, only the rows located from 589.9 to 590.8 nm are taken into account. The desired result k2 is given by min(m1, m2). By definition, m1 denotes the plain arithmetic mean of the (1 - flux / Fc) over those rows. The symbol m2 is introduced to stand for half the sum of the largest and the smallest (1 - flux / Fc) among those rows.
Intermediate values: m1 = -0.02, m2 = -0.01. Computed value -0.02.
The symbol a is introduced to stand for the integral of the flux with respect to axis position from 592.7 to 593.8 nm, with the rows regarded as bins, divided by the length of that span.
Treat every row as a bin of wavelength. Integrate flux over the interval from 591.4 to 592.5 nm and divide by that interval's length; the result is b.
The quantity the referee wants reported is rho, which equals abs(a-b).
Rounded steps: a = 10.4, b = 10.6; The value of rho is 0.12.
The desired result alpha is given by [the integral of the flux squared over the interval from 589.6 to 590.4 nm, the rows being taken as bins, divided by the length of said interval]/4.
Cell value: 28.5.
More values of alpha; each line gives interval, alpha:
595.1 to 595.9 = 25.8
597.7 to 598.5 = 29.3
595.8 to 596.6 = 28.1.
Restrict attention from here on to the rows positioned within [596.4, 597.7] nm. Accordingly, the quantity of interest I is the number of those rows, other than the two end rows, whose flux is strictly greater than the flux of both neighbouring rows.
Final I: 2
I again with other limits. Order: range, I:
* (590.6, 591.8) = 3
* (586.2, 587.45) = 2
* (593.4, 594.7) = 1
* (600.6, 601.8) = 4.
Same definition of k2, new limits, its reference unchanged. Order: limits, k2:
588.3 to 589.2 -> 0.08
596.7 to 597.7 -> -0.06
